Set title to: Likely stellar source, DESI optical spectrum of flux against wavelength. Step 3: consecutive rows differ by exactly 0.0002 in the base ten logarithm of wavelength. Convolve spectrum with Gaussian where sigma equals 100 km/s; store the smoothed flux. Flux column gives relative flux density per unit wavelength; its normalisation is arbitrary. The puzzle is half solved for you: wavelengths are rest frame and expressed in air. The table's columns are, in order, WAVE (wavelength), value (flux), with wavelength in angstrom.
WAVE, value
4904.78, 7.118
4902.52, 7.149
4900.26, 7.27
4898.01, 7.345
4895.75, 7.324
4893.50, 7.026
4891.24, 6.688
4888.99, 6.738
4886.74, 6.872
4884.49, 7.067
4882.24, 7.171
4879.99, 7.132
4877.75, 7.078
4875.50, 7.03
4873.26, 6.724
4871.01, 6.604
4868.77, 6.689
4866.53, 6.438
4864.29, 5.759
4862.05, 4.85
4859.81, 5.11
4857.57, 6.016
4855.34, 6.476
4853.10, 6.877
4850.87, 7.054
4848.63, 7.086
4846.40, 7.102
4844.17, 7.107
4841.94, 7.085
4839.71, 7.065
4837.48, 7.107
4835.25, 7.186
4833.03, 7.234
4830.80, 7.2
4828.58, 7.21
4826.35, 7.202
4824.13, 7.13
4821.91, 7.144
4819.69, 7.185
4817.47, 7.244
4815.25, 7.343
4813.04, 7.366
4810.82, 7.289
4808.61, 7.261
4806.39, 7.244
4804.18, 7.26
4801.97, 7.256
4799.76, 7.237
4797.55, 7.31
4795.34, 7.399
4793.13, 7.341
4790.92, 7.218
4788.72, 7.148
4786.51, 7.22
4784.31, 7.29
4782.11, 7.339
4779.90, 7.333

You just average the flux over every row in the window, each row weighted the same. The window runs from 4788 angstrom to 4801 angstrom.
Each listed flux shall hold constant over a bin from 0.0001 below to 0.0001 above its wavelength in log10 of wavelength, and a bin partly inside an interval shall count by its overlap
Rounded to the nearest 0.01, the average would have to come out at 7.28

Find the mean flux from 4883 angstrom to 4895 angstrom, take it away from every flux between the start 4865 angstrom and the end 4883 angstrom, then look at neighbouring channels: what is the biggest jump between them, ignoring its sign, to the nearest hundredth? 0.31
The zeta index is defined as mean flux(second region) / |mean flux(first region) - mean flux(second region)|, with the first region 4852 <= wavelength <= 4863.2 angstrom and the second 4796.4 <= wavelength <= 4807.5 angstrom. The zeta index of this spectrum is 5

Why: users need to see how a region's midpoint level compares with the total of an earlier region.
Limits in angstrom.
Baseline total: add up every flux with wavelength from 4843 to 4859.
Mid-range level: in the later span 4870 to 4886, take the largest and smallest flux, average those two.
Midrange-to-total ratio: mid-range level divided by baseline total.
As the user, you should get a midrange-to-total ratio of 0.144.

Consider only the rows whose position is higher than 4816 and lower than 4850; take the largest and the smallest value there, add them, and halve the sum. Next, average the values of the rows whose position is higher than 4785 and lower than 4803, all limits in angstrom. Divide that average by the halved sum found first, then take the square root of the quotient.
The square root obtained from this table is 1.01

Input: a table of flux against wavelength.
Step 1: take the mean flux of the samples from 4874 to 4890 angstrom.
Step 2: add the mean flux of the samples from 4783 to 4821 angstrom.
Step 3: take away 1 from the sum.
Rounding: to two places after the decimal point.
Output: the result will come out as 13.28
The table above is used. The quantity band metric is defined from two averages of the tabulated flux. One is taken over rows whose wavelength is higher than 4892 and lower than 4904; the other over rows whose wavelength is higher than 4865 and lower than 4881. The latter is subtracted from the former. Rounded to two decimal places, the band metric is 0.41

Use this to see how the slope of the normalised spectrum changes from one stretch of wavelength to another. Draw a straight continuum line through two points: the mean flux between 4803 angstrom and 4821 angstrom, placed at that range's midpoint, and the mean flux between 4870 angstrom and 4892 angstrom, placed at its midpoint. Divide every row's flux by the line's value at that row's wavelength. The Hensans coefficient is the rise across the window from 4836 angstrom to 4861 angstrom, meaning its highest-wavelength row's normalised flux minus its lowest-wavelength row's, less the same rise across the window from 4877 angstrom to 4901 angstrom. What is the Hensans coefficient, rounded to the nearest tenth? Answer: -0.3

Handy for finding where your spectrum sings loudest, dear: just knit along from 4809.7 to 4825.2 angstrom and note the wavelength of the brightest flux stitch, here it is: 4813.04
